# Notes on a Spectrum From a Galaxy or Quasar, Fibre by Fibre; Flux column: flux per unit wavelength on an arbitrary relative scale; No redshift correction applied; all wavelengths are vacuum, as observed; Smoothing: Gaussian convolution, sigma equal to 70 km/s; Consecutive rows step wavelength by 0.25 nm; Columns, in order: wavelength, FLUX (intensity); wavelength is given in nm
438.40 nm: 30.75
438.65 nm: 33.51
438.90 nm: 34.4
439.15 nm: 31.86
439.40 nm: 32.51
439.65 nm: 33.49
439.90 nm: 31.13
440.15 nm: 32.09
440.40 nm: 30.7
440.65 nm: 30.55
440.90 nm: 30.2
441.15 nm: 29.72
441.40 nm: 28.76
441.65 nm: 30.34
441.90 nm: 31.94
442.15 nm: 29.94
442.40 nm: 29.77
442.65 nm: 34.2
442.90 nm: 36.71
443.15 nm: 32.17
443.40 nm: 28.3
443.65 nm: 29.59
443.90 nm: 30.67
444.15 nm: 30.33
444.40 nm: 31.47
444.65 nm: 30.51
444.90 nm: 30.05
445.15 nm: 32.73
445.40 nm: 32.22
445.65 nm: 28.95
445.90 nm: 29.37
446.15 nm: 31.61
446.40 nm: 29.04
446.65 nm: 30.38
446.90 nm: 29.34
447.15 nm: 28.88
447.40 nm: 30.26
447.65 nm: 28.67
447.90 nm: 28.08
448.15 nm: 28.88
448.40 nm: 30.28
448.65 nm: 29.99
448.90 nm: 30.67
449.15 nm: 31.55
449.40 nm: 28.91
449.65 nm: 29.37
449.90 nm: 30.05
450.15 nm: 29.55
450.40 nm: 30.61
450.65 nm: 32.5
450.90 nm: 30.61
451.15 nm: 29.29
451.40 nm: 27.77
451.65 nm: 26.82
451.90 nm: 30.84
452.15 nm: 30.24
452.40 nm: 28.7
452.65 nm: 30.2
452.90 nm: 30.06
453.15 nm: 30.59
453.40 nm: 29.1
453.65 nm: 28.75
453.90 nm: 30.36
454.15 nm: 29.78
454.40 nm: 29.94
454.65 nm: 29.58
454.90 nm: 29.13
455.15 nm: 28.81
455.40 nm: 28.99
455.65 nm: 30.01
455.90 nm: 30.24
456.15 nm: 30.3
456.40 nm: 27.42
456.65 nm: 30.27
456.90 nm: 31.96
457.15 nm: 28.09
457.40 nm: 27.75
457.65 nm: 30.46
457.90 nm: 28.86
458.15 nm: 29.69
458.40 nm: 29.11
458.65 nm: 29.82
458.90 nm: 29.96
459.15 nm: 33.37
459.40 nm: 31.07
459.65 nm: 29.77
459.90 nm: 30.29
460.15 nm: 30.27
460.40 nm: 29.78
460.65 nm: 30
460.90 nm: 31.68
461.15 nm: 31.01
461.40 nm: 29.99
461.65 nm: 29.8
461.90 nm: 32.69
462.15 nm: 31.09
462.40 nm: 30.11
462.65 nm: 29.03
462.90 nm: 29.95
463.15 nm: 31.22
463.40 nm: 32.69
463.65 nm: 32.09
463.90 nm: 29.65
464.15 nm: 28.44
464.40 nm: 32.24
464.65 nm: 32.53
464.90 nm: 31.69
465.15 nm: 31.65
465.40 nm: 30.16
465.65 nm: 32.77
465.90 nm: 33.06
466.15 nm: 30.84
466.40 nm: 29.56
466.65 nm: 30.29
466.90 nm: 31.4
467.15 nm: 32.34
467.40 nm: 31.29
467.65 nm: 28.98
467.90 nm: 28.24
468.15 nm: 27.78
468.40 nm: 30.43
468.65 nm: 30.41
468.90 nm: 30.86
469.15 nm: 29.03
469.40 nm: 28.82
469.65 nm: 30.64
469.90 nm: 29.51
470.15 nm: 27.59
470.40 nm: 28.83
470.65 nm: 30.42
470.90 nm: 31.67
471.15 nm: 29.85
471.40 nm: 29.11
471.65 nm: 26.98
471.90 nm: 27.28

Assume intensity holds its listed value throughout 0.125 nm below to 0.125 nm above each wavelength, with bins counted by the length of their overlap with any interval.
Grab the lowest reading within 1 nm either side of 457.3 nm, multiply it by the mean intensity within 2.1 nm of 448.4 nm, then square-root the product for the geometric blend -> 28.5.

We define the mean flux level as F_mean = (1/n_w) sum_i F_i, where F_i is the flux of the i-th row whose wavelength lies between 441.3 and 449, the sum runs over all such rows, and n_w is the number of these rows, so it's 30.5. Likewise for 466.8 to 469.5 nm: 30.0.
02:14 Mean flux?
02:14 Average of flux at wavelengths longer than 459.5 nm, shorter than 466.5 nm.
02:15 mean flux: 30.9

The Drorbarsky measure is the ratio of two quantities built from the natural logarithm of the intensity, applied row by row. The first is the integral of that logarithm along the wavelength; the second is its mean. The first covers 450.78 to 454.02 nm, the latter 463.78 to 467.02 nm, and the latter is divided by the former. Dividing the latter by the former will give 0.313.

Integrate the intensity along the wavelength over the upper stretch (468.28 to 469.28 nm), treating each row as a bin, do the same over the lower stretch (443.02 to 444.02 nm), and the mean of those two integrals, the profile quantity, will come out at 30.2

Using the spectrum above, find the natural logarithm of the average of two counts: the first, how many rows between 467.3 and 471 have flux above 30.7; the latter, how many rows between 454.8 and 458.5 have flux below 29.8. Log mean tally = 1.8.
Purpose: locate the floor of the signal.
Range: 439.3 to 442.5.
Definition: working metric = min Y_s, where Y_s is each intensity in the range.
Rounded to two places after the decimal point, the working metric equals 28.76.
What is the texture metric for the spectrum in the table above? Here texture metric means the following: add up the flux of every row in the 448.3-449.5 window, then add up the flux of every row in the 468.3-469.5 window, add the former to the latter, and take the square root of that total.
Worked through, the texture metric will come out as 17.3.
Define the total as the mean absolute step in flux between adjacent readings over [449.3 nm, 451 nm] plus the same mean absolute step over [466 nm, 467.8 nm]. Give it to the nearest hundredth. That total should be 2.32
